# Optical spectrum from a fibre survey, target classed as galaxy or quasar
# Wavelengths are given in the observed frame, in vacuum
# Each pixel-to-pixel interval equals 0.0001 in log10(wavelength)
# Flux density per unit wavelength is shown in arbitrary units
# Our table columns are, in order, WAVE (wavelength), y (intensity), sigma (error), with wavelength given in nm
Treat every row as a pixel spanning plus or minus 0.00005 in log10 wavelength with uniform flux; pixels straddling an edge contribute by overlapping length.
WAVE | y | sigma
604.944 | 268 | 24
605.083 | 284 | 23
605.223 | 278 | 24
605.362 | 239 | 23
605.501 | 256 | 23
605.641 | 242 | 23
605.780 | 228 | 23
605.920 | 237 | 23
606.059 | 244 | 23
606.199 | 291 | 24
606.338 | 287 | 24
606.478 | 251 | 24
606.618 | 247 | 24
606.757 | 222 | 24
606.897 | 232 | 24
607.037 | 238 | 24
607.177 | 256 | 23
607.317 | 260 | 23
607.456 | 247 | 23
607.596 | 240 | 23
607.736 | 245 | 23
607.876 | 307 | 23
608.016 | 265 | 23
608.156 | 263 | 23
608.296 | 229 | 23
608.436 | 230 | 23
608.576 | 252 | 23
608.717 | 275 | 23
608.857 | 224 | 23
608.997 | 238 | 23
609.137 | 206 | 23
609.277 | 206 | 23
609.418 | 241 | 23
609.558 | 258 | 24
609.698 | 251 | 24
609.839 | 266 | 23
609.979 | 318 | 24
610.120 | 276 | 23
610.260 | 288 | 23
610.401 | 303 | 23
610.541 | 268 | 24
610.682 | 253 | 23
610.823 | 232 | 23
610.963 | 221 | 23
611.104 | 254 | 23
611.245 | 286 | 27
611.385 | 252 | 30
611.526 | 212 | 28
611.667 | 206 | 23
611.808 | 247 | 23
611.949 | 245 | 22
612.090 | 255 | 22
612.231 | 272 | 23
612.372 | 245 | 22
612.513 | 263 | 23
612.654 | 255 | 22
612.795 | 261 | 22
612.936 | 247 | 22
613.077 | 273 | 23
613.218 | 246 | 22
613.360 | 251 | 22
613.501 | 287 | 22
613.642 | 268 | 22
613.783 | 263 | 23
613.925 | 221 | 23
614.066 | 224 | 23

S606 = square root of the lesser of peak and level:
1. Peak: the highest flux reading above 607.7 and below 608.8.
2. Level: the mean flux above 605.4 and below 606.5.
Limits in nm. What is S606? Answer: 15.95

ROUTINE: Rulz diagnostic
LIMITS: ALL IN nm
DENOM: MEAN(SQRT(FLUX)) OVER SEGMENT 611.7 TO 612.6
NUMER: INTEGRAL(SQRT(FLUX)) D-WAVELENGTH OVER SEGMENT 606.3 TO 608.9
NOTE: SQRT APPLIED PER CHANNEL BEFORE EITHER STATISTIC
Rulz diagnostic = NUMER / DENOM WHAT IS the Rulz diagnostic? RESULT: 2.6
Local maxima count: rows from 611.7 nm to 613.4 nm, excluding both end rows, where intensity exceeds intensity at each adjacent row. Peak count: 4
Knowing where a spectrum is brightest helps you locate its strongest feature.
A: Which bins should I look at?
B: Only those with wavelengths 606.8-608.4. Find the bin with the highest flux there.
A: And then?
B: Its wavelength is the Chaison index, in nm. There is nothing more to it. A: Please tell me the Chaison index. 607.876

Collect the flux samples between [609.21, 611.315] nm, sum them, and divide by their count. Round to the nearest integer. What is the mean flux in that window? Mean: 261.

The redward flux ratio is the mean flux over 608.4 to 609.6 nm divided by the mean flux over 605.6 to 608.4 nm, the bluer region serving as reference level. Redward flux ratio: 0.94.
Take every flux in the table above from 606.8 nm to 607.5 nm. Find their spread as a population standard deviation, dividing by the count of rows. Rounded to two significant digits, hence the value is 11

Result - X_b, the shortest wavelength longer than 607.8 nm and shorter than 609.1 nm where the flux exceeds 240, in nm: 607.876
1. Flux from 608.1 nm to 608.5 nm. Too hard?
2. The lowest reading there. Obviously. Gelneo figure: 229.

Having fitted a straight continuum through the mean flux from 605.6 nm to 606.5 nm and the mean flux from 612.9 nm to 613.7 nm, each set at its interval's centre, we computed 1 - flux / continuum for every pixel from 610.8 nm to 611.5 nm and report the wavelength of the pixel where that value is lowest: 611.245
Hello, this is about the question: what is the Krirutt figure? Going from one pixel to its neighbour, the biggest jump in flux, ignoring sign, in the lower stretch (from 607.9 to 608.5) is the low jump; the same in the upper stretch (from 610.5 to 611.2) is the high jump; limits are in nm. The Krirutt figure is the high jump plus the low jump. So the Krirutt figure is 67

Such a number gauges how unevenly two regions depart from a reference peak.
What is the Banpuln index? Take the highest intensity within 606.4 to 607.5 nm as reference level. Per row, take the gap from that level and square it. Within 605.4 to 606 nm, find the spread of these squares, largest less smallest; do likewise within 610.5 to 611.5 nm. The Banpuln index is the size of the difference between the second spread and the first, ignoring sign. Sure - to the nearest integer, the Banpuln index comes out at 477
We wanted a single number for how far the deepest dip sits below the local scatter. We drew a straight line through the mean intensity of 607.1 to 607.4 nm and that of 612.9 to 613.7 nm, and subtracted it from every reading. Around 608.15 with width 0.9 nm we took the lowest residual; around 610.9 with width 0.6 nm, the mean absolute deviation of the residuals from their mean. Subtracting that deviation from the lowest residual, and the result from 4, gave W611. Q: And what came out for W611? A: 47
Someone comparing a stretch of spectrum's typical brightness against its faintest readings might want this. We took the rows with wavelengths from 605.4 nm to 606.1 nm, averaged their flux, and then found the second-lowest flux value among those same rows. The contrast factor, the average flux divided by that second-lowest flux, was 1.02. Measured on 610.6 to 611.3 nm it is 1.07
